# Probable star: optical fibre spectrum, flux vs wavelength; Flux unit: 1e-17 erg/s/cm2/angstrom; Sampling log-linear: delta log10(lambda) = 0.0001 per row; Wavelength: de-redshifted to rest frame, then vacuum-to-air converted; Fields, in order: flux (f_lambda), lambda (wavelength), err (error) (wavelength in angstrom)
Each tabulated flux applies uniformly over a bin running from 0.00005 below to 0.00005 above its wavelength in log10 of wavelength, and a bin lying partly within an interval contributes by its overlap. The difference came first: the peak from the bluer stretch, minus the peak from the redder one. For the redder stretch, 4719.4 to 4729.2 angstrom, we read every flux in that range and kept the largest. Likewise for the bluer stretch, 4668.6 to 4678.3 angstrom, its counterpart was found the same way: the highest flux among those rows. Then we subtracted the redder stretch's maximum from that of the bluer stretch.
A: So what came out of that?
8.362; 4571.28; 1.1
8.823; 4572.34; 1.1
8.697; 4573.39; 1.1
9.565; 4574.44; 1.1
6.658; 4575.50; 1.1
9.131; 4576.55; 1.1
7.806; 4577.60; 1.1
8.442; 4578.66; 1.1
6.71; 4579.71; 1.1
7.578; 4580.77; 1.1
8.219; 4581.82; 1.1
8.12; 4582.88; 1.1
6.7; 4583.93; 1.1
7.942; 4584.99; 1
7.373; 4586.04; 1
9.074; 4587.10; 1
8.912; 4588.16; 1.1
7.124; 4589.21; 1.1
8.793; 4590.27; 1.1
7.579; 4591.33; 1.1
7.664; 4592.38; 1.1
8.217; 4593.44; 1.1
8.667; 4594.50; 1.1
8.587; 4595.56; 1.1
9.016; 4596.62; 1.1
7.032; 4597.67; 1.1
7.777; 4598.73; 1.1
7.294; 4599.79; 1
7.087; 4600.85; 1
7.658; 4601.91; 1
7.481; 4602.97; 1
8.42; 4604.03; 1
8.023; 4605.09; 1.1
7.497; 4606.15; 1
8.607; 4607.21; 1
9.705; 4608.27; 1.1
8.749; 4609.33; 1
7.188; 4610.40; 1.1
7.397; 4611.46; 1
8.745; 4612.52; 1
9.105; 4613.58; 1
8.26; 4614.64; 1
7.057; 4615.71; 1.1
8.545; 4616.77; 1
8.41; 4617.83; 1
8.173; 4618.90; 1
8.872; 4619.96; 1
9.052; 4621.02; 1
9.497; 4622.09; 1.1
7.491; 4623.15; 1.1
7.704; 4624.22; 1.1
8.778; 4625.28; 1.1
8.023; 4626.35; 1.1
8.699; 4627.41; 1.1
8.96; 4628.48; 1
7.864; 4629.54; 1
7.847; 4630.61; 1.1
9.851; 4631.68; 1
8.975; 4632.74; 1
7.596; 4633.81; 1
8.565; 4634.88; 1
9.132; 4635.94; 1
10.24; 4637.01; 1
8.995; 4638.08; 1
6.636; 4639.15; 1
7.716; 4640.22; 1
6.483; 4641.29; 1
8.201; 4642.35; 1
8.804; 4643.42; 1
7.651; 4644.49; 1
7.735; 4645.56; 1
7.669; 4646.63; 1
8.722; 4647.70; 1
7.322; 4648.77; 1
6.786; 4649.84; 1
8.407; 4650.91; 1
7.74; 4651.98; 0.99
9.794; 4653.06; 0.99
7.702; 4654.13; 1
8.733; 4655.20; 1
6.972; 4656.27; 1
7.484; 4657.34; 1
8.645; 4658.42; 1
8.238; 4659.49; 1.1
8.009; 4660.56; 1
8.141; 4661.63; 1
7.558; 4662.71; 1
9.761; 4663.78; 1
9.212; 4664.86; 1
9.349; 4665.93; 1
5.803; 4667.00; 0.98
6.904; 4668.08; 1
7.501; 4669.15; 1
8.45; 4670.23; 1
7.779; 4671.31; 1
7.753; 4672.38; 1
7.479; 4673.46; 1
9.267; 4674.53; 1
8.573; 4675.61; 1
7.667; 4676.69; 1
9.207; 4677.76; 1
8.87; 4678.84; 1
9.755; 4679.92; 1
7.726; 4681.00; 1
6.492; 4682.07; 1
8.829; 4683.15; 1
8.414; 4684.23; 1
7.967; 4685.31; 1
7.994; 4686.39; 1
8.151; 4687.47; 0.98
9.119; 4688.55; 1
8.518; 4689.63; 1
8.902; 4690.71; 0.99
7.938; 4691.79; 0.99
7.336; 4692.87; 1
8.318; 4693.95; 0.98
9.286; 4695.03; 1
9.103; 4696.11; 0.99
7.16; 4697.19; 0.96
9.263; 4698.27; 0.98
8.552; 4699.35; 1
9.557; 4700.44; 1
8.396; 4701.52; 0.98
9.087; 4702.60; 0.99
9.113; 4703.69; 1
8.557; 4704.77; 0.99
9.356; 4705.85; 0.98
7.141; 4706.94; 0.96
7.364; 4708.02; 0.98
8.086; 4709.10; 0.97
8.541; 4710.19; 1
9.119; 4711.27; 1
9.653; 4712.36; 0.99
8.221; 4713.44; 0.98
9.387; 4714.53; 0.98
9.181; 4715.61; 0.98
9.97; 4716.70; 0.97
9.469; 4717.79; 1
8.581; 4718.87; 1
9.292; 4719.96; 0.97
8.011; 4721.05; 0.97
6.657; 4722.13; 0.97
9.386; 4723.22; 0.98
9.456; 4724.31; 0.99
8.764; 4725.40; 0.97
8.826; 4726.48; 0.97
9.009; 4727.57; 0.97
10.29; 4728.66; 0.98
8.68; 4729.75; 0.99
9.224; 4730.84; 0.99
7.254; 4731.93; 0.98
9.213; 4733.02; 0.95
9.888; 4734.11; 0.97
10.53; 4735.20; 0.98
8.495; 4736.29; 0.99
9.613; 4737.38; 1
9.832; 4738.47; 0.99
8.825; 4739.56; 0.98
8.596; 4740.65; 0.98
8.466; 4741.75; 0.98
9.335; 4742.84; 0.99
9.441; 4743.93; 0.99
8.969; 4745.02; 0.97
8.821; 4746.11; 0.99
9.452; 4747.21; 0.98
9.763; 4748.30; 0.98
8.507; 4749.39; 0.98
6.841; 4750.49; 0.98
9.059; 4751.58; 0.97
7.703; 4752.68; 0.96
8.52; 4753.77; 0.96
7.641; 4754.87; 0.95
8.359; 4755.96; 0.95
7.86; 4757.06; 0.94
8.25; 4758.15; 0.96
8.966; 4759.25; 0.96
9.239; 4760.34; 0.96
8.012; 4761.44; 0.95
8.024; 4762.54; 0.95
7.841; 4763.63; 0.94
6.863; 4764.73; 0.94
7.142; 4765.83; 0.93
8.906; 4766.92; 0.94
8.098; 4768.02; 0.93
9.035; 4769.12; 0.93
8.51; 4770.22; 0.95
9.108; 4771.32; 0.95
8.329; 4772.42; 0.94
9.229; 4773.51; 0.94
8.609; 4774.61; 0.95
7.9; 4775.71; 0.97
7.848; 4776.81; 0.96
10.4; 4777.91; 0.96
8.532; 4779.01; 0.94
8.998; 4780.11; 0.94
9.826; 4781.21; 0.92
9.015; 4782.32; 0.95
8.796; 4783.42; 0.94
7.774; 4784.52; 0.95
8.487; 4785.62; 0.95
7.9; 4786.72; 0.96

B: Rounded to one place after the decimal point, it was -1.0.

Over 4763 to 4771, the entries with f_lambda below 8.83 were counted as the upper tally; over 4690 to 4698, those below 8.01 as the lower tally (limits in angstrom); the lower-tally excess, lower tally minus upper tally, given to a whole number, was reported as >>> -2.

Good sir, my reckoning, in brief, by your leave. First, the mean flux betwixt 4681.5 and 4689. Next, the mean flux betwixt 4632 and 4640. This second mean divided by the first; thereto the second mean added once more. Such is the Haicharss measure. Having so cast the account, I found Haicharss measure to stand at 9.65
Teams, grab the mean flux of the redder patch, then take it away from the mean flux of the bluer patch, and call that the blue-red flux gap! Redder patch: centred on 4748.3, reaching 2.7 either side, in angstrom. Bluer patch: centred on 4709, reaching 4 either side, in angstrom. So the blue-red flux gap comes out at -0.21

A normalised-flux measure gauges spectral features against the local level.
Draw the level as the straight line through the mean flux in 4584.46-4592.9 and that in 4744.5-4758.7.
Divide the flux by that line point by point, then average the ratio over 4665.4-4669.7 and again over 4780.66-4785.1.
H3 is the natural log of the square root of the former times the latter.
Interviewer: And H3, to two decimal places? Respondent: -0.04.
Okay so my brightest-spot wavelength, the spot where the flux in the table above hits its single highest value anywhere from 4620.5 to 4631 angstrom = 4622.09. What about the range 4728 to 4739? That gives 4735.20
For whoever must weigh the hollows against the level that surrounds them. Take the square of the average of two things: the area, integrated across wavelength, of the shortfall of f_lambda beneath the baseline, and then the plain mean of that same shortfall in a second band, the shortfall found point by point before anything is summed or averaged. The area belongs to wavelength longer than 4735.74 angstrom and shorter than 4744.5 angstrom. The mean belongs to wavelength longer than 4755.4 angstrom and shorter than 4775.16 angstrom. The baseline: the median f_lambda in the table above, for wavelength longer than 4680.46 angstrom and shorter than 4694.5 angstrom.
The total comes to 17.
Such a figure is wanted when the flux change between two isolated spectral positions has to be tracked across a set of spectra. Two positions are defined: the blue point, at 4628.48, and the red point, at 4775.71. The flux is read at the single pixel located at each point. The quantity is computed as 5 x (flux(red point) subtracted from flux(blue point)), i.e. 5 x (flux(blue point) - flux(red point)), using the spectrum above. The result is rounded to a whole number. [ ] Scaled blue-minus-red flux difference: 5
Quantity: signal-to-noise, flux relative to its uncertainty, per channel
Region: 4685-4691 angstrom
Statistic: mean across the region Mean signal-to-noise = 8.48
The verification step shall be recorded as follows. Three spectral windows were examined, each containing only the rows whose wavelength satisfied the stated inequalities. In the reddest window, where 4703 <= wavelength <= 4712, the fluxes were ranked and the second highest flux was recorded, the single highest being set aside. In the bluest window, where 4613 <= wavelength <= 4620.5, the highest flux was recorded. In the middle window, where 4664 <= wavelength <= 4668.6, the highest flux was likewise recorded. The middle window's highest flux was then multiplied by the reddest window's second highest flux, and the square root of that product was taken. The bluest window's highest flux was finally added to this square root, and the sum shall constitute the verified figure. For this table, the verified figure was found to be 18.34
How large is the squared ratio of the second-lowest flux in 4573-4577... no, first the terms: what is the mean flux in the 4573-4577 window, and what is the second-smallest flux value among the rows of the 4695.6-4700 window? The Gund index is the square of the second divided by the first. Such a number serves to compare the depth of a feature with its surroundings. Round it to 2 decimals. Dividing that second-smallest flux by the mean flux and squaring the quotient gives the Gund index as 1.01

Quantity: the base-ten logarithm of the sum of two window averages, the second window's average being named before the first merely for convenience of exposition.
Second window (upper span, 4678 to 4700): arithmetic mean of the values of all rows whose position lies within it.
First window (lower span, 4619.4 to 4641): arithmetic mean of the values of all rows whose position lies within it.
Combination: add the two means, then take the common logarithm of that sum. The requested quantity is 1.23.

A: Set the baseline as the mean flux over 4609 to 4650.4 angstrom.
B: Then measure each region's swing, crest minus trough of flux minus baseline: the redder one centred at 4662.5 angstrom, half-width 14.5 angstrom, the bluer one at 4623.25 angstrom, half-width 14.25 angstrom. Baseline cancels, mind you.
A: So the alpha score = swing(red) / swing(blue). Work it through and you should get 1.25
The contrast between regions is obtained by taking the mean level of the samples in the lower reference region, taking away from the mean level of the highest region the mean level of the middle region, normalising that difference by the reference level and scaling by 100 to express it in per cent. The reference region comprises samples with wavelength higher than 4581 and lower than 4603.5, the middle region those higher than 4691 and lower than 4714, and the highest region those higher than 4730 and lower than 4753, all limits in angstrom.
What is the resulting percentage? 5.2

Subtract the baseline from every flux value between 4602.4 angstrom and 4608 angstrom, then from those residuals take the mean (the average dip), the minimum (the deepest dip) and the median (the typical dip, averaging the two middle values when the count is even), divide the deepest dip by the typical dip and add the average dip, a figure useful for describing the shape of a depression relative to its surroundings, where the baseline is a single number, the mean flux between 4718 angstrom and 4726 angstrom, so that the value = 1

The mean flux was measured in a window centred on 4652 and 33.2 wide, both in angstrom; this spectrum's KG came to 8.1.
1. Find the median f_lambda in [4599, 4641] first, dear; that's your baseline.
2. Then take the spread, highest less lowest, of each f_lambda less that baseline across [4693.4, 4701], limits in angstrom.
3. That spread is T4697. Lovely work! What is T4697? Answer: 2.40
